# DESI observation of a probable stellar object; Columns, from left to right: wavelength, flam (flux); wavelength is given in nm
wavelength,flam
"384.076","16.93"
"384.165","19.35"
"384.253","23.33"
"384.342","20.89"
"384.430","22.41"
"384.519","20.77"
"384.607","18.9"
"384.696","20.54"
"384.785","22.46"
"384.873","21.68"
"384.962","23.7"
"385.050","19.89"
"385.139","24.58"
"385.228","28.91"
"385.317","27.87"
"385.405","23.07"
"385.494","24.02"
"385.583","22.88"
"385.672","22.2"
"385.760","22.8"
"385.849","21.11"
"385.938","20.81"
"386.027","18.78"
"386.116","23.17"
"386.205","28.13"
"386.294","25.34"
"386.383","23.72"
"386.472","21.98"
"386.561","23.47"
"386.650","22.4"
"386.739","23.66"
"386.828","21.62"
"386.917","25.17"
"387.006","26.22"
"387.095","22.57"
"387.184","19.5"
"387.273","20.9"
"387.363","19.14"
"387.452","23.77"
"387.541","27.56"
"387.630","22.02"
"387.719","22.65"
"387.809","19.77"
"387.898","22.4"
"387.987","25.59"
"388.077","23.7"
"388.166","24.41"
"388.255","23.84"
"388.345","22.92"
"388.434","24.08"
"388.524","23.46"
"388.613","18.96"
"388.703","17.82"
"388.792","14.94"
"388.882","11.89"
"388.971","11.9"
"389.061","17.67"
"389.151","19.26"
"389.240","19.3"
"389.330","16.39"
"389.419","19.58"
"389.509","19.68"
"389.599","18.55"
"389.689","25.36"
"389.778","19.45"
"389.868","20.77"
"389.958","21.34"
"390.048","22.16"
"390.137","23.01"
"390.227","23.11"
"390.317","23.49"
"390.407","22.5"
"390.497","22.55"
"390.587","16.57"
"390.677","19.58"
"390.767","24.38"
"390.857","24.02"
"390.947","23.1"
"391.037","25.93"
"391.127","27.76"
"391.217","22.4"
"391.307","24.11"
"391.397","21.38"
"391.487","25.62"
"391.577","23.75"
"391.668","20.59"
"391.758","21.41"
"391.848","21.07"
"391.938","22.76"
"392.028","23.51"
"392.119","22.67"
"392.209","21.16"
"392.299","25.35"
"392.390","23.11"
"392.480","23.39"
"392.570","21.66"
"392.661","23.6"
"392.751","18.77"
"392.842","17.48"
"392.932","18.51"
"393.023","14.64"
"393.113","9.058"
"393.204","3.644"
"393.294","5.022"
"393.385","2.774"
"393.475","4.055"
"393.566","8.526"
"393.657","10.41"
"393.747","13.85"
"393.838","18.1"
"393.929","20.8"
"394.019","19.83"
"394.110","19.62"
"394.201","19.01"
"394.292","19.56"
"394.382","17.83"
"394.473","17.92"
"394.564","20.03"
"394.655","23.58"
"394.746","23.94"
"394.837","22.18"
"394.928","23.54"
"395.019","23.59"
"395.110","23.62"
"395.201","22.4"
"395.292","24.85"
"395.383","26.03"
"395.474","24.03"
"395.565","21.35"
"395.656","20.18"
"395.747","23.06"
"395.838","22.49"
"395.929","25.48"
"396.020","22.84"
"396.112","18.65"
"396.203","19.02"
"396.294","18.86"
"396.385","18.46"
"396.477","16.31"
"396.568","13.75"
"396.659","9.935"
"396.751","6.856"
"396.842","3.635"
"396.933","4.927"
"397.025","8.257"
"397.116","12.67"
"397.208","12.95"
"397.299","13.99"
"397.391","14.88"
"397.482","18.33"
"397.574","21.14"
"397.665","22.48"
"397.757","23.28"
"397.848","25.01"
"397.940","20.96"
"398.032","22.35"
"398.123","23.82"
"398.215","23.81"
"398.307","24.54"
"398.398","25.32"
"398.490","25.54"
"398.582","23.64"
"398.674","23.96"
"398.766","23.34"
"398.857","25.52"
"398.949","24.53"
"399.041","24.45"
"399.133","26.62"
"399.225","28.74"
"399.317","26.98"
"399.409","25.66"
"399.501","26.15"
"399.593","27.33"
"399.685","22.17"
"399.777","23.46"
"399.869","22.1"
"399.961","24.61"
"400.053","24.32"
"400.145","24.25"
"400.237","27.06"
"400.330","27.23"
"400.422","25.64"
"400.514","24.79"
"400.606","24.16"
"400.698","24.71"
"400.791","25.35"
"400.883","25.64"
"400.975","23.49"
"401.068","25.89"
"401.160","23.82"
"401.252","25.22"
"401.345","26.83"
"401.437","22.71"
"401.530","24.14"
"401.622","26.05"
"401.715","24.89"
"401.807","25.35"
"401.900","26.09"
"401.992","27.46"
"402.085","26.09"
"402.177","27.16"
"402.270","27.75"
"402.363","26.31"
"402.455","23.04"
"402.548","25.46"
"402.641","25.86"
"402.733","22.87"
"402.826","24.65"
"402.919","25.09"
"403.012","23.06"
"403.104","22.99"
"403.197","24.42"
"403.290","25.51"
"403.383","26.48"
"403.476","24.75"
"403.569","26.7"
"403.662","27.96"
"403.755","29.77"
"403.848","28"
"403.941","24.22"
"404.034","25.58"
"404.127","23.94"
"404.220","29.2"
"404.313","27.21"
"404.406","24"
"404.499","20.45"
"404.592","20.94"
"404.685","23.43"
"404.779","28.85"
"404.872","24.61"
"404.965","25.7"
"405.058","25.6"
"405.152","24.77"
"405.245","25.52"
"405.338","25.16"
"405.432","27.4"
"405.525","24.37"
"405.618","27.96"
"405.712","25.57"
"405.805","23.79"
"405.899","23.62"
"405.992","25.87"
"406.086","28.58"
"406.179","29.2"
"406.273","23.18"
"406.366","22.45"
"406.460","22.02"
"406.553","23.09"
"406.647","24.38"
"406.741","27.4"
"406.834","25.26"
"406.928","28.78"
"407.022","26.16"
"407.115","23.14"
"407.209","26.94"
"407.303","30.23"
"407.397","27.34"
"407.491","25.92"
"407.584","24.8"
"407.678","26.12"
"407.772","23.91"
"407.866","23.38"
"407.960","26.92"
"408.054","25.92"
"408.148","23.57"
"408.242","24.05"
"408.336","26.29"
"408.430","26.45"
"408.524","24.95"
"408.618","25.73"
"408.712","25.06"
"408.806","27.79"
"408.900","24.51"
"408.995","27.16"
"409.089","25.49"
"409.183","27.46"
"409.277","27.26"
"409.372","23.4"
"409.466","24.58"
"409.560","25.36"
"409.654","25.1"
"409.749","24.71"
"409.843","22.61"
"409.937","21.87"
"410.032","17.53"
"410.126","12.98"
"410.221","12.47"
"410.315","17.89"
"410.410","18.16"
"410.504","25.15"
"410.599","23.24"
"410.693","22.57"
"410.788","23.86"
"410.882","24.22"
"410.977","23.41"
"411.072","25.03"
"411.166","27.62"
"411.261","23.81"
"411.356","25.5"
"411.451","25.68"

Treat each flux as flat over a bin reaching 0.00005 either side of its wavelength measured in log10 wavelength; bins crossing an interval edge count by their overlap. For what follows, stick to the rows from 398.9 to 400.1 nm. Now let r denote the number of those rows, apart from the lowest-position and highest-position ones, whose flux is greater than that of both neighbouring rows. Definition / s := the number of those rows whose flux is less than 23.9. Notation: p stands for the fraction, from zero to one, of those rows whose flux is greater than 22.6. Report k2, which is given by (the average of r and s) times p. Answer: 3.0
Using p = 0.85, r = 4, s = 3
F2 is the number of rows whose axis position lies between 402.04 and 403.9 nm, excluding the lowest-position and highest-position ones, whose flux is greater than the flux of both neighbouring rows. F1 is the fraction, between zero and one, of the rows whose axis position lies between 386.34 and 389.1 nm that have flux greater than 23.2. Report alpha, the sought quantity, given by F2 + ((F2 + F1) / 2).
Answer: 7.7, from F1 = 0.4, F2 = 5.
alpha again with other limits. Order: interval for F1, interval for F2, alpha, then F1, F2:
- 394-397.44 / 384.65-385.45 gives 4.6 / 0.2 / 3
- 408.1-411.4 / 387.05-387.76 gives 3.4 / 0.8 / 2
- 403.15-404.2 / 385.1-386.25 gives 5.0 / 1.0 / 3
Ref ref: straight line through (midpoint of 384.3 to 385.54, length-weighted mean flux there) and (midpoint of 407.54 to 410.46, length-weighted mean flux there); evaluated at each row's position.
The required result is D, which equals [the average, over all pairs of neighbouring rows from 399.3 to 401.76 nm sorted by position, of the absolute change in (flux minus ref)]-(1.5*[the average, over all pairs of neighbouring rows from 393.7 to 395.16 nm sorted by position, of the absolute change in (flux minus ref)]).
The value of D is -0.5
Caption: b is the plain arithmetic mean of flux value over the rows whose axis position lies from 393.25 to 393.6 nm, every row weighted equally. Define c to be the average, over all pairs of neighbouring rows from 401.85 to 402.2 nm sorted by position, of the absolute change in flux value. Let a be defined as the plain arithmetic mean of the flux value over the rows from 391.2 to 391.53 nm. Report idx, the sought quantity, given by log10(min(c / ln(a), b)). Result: -0.4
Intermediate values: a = 23.4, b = 5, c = 1.3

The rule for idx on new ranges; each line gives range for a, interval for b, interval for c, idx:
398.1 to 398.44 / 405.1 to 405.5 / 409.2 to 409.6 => -0.2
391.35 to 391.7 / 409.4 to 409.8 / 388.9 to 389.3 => -0.1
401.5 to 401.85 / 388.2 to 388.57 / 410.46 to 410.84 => -0.4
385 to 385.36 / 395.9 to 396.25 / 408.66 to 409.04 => 0.0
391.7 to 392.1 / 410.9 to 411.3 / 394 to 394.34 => -0.8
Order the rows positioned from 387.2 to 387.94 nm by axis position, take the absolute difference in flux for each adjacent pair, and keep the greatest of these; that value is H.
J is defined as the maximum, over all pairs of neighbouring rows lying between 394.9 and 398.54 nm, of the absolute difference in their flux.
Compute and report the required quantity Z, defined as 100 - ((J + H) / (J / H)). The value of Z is 87.5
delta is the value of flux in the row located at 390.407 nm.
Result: 22.5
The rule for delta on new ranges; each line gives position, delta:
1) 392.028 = 23.51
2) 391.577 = 23.75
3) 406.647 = 24.38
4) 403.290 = 25.51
